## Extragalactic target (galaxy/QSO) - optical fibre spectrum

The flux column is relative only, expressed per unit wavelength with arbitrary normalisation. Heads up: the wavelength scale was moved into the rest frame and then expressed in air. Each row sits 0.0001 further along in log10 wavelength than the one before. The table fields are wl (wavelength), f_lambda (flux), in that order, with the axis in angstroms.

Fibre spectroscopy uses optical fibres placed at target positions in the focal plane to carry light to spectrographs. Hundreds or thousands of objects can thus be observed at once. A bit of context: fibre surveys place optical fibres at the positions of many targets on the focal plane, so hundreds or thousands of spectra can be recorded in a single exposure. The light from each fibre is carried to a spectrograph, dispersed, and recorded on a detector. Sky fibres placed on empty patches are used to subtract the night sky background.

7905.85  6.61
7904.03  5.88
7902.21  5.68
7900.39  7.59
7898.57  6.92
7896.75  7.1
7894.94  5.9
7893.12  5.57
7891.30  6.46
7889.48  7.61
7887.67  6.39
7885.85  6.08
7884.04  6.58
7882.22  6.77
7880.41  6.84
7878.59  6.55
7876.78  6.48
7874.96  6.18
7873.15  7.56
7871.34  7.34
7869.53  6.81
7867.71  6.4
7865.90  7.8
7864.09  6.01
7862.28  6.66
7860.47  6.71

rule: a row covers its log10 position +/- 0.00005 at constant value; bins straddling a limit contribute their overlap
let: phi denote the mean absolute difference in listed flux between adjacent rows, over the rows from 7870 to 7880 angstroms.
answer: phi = 0.49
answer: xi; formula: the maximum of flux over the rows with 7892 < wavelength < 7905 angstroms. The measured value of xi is 7.59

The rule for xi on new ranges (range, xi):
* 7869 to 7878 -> 7.56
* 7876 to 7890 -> 7.61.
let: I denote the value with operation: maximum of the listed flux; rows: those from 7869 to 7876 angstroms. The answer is 7.56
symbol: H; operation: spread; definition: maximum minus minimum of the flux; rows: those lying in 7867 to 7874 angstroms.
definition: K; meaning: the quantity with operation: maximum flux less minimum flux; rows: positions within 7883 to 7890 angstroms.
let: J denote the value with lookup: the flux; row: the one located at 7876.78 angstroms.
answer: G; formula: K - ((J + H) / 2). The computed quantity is -2.29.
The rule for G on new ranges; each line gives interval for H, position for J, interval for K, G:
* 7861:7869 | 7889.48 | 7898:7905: -2.79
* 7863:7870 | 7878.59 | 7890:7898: -2.64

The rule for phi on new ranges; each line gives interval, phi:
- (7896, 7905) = 0.74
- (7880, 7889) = 0.27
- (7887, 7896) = 0.90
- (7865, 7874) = 0.64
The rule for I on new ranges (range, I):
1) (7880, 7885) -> 6.84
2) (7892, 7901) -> 7.59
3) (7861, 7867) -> 7.8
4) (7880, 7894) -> 7.61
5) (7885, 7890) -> 7.61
